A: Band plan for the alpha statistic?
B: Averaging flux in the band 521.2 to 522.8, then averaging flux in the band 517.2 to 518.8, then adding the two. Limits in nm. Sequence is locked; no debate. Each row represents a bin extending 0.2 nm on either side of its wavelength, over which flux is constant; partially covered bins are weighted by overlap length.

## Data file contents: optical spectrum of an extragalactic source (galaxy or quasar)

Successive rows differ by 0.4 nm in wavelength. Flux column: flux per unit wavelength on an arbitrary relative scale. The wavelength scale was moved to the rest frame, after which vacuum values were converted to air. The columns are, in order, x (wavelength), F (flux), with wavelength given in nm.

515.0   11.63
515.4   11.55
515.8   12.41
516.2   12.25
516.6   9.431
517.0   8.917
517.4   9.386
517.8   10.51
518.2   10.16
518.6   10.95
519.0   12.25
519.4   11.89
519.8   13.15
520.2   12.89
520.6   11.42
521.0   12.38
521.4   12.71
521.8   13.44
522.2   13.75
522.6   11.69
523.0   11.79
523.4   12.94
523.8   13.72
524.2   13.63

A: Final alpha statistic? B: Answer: 23.1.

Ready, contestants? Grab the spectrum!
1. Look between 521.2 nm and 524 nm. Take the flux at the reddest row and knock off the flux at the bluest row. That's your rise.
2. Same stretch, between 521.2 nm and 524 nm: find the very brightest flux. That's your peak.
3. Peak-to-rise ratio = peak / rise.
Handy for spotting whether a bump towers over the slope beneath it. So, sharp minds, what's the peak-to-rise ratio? 14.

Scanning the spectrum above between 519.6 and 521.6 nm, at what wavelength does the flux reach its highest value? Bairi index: 519.8 nm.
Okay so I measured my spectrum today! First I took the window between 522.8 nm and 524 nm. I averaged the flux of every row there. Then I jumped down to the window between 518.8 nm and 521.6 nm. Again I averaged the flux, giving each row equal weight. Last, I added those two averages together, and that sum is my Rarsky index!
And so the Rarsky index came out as 25.2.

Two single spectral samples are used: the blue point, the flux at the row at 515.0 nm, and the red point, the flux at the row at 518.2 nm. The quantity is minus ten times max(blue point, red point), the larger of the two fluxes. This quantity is -116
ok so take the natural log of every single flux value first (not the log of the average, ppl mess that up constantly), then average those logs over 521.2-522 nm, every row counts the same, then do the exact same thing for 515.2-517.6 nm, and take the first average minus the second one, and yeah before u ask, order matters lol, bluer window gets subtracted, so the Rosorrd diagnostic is 0.21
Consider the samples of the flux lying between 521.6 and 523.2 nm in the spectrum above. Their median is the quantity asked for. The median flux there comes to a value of 12.6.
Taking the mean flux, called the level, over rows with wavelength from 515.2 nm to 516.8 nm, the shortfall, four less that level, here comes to -7.4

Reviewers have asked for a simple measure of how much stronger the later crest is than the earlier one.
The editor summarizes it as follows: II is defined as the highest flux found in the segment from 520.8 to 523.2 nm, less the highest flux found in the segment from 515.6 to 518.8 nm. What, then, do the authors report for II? 1.3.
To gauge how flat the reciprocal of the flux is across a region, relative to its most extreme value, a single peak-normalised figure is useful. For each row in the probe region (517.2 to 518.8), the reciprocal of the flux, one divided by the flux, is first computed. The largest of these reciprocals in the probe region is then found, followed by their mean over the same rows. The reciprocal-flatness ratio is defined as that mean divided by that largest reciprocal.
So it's 0.919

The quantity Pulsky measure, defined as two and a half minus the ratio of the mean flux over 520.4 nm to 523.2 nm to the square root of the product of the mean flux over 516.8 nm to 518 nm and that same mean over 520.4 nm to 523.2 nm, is 1.36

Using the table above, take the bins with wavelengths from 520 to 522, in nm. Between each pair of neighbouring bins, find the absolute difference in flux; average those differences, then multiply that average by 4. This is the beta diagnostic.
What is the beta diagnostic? 3.49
